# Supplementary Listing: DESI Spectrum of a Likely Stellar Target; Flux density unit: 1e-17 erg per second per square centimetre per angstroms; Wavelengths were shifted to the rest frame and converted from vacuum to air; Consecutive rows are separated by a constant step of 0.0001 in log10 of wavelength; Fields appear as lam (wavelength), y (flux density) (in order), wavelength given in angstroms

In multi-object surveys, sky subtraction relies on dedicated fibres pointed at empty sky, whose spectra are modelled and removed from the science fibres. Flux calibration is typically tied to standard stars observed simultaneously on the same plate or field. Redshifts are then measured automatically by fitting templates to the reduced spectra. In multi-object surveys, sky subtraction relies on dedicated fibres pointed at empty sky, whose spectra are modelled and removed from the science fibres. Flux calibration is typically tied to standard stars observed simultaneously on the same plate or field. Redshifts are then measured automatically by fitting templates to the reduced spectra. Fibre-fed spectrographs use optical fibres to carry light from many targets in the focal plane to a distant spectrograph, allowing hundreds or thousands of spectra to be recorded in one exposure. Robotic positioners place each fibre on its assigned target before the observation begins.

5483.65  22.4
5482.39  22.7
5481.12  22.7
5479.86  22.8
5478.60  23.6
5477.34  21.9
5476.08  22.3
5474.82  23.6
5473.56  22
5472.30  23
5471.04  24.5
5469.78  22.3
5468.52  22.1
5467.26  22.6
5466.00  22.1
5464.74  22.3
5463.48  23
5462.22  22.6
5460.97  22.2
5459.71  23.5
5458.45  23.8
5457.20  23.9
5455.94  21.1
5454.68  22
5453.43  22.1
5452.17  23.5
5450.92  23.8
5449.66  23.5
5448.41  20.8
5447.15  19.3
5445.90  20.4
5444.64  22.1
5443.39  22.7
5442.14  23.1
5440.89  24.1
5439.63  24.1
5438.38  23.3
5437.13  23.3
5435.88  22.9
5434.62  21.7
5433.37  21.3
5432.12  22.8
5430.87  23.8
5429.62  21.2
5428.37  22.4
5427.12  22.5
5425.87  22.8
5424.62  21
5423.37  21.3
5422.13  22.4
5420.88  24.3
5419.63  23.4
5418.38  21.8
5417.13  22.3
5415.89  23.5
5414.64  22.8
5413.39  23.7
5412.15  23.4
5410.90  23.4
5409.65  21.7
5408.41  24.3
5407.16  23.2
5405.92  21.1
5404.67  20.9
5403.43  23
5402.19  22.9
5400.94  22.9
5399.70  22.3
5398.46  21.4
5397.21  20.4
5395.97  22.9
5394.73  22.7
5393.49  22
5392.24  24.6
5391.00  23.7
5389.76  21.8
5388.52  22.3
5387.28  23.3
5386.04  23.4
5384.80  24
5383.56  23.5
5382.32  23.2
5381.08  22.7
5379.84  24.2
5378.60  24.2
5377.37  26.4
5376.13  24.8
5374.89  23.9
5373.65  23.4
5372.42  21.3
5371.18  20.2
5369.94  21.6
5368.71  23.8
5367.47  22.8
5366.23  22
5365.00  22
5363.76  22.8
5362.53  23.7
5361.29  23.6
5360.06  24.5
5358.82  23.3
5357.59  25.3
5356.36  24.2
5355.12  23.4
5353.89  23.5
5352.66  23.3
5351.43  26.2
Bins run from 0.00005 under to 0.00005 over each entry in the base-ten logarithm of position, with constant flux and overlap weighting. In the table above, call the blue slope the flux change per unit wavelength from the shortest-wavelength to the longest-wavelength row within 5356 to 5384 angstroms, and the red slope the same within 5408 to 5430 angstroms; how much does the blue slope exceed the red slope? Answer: 0.12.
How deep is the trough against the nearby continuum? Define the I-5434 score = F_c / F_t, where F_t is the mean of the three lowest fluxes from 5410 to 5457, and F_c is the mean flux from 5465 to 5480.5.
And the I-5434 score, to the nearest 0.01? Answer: 1.13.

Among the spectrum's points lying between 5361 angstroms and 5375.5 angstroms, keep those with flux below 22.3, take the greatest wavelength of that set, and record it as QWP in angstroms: 5372.42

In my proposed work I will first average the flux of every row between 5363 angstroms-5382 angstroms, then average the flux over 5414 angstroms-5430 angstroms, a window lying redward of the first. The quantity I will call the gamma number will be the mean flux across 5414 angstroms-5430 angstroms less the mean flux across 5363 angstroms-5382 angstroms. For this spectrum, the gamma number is -0.63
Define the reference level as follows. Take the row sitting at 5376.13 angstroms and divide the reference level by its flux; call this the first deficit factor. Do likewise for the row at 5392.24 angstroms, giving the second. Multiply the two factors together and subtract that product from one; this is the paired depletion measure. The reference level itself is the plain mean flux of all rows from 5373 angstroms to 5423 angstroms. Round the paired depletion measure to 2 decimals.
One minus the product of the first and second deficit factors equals 0.13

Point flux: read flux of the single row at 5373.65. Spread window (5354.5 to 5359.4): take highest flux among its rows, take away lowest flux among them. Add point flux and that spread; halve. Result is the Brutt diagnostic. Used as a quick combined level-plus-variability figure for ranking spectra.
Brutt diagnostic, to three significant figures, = 12.7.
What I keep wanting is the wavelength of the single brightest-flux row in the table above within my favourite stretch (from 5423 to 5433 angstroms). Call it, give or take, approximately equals 5430.87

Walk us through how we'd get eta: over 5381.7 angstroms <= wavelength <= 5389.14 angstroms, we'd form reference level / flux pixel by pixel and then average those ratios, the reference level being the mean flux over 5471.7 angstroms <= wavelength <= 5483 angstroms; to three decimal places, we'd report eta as 0.977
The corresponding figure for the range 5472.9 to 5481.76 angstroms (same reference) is 1.002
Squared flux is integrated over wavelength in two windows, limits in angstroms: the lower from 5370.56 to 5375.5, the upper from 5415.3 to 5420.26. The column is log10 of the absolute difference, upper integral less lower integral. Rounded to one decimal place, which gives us 2.1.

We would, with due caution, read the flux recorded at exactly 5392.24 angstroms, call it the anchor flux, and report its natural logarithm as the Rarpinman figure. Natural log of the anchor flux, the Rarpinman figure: 3.20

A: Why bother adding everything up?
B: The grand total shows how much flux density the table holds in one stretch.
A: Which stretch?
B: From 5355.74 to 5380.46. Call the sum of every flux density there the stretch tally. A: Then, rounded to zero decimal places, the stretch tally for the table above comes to 468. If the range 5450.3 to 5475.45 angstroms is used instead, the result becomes 456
